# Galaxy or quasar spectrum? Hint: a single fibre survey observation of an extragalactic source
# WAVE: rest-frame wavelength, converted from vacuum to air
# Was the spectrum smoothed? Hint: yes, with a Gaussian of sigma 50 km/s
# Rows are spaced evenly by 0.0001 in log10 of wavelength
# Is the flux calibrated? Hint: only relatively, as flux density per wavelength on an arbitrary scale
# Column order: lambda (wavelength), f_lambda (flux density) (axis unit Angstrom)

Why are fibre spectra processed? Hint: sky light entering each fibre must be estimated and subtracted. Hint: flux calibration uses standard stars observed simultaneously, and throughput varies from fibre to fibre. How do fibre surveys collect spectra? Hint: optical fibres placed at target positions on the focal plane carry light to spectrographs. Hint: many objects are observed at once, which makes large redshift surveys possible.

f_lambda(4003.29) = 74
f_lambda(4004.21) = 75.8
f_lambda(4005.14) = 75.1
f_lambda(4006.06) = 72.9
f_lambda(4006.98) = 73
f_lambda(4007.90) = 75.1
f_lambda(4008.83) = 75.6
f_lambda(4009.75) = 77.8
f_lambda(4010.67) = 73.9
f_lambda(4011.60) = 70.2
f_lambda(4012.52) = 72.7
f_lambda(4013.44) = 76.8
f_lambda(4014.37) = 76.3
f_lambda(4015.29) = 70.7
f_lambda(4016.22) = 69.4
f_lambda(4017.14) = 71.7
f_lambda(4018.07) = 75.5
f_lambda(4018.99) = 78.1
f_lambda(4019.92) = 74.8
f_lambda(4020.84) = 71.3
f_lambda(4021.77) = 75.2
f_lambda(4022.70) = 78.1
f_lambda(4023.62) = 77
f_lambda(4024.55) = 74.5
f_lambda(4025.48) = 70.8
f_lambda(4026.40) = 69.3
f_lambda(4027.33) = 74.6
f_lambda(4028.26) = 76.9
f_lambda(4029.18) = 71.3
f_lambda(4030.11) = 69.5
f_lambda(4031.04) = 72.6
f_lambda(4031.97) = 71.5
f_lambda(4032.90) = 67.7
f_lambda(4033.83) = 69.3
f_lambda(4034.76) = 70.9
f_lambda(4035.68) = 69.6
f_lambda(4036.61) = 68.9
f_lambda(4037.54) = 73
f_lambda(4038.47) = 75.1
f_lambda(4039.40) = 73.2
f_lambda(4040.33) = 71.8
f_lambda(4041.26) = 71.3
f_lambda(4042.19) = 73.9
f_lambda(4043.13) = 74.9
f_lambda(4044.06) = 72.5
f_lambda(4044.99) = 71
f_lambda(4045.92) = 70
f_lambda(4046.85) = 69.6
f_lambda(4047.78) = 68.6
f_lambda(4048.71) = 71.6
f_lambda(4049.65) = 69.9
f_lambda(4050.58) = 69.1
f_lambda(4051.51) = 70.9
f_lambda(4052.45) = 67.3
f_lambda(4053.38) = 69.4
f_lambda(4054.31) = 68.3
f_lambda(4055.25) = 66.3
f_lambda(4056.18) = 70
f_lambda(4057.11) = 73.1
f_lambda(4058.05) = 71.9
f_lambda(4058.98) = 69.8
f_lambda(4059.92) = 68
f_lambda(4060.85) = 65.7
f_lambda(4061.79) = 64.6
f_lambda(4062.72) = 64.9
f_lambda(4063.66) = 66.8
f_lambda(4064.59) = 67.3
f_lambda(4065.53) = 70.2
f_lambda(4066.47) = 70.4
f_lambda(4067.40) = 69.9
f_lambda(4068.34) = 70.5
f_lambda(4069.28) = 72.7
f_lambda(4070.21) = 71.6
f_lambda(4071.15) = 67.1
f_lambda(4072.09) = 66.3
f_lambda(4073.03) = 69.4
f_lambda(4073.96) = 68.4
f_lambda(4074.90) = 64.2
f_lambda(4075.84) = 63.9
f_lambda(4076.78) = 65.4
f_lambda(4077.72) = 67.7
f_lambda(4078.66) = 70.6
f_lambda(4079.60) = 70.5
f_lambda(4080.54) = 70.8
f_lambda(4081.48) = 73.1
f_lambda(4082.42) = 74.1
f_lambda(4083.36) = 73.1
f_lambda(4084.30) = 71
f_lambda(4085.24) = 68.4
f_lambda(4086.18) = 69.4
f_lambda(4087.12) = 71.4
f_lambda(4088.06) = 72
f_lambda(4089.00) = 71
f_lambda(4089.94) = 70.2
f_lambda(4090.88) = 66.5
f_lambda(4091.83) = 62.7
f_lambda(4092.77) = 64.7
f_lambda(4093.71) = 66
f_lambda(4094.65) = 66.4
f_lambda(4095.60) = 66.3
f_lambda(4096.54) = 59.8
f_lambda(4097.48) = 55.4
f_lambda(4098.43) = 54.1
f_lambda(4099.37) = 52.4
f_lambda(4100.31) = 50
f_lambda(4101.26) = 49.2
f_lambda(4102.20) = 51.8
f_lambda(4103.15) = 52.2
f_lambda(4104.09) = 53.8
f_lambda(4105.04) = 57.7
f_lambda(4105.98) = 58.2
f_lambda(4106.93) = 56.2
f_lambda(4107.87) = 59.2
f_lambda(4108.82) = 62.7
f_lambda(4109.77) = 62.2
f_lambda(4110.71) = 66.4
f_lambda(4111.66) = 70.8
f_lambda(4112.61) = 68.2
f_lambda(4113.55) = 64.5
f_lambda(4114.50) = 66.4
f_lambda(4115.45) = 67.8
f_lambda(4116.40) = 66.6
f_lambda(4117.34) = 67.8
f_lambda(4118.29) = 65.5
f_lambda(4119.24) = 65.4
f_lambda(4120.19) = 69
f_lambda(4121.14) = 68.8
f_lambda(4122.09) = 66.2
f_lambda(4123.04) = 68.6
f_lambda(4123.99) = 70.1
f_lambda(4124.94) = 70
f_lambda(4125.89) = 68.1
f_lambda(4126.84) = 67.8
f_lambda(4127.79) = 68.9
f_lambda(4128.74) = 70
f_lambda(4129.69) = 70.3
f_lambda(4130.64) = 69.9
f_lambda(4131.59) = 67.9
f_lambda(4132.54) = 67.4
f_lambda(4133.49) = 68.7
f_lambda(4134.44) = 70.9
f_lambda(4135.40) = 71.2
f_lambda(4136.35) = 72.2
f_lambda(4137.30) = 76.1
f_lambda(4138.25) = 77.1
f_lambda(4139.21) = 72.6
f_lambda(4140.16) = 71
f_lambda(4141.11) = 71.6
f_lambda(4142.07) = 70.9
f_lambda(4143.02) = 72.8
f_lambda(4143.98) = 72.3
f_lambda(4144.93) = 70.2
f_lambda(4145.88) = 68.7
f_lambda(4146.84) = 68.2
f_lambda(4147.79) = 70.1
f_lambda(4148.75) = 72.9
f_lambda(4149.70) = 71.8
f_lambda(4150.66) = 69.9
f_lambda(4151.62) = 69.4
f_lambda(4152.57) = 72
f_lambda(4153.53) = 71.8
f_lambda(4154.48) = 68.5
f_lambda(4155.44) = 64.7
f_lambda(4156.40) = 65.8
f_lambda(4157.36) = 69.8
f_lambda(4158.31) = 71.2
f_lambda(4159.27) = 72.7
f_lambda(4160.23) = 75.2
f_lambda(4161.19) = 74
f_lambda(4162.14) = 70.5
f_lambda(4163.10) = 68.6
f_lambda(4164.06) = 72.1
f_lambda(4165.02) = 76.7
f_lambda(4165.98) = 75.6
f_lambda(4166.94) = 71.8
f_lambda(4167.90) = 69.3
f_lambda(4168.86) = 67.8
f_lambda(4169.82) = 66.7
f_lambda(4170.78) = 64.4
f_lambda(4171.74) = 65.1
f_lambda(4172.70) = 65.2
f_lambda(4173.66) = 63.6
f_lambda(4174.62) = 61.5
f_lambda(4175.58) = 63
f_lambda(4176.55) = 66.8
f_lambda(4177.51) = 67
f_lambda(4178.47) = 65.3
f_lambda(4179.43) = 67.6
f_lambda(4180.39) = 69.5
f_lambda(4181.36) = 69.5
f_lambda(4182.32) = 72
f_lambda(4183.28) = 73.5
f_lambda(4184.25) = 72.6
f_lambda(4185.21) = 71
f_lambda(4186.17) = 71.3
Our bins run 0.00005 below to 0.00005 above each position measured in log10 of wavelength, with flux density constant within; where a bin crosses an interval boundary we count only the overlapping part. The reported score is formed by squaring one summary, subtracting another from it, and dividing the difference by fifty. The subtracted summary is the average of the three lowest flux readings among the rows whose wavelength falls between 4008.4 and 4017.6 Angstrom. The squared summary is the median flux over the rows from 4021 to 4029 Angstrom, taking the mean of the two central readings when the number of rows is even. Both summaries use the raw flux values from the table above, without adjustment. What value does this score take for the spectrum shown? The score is 111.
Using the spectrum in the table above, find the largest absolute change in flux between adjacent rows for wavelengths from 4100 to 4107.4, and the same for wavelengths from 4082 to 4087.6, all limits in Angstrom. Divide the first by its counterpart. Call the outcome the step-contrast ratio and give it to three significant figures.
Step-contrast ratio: 1.50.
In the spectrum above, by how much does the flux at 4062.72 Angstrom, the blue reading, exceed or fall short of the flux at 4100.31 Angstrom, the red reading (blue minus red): 15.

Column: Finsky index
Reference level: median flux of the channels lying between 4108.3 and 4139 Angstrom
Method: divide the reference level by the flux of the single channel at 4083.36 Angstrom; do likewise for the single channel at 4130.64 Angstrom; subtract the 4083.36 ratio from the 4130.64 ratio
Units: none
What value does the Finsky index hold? 0.04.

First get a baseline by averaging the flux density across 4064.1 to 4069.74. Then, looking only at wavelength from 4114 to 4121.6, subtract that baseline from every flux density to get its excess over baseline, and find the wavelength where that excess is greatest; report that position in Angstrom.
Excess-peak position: 4120.19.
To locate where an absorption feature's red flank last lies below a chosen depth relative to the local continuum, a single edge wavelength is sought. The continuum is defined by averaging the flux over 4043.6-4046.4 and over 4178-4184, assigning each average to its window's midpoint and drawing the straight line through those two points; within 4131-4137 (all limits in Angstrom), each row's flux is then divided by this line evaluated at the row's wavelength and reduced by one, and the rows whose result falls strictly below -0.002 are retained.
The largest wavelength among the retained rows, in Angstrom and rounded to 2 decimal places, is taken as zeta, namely 4133.49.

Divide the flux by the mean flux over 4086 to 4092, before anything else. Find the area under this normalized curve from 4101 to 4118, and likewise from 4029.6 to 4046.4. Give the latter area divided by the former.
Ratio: 1.15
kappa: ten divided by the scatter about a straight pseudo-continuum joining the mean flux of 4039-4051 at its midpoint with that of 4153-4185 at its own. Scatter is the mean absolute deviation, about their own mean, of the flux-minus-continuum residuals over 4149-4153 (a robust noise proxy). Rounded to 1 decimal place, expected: 8.9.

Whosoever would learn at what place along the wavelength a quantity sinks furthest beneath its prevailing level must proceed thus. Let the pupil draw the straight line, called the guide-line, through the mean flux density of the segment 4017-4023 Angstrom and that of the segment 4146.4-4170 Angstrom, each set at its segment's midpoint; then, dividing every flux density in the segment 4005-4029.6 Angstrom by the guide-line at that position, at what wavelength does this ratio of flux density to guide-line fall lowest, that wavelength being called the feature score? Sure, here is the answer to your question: 4016.22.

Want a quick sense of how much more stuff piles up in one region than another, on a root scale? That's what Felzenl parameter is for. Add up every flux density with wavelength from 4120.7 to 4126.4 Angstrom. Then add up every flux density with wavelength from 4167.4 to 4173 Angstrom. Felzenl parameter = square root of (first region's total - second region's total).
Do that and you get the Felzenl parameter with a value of 3.6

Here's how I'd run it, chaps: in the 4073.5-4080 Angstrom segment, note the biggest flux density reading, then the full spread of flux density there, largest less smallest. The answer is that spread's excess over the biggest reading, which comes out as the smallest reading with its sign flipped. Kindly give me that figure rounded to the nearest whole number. -64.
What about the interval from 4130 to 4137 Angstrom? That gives -67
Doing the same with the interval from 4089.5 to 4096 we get -63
